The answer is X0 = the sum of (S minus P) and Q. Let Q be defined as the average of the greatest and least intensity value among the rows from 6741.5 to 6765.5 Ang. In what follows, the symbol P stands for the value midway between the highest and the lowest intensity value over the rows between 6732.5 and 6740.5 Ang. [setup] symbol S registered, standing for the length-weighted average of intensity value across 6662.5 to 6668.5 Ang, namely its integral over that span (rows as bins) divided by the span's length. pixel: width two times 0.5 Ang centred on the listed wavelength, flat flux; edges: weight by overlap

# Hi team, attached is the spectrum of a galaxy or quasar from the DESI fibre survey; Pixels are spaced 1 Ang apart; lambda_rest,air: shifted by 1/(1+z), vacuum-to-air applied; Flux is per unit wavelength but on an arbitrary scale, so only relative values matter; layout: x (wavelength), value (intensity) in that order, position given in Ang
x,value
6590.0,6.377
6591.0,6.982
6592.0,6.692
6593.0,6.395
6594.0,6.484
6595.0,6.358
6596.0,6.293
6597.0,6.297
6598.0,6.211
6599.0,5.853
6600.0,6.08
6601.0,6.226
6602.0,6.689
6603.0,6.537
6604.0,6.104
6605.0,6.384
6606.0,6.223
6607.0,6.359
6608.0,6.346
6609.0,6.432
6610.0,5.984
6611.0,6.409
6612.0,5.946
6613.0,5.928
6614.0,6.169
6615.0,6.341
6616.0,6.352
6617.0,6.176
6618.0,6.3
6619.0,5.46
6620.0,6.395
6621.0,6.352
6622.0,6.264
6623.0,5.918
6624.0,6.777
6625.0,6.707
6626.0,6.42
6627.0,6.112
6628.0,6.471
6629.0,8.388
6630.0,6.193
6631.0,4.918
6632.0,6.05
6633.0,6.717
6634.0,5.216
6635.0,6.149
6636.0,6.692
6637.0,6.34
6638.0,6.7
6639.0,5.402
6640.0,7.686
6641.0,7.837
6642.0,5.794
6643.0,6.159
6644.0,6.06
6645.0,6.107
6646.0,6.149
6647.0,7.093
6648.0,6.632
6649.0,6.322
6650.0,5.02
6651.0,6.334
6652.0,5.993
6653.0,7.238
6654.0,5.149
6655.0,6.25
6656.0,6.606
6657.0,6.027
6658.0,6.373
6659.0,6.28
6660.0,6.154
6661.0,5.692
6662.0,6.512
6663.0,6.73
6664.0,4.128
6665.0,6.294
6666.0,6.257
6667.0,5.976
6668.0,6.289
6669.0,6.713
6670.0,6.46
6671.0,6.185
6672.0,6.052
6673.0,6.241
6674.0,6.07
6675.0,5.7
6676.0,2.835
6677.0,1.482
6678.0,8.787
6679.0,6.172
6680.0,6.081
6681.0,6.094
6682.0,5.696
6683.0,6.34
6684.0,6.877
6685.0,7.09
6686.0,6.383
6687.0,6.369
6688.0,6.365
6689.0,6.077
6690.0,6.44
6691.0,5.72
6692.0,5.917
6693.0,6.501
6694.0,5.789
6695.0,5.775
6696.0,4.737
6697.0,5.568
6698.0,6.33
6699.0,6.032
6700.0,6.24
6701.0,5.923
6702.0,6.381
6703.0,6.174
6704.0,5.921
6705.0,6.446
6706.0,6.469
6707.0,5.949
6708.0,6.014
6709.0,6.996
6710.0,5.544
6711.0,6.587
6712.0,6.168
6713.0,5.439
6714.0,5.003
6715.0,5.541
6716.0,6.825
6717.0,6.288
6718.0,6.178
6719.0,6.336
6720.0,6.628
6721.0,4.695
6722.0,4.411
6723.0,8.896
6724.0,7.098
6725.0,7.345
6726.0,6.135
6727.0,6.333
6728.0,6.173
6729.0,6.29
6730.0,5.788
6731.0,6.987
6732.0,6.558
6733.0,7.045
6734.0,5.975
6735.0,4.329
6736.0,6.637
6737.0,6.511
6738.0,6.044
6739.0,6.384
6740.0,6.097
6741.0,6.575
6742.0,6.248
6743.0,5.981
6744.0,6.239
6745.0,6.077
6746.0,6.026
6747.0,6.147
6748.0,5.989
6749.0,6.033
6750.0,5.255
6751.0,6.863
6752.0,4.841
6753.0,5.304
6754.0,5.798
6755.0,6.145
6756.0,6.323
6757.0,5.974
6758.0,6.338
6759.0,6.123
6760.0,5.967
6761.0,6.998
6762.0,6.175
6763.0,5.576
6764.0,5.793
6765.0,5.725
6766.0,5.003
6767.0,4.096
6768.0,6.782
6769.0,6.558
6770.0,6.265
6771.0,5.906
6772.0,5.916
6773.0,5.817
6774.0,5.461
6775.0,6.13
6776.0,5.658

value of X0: 6.2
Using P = 5.7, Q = 5.9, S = 5.95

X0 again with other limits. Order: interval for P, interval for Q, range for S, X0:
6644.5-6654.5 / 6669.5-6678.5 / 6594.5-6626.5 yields 5.3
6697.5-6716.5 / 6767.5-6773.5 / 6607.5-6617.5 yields 6.5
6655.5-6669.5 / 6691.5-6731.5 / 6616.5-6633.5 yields 7.6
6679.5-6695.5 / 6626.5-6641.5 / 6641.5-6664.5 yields 6.4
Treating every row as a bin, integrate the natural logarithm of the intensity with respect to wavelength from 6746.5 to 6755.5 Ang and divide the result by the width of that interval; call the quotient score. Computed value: 1.76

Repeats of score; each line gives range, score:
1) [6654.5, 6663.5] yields 1.84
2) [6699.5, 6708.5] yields 1.82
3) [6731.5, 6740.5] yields 1.81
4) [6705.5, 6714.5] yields 1.79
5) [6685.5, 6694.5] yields 1.82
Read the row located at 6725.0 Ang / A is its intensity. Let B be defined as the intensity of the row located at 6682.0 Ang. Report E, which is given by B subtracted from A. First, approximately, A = 7.345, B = 5.696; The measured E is 1.6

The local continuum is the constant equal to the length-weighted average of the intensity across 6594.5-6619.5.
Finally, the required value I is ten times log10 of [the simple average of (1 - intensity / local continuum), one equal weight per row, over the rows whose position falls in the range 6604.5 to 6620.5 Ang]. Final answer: -25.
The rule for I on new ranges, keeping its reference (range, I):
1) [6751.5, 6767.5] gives -11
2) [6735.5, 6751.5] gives -24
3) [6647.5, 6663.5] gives -27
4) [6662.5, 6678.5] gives -11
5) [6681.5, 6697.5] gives -17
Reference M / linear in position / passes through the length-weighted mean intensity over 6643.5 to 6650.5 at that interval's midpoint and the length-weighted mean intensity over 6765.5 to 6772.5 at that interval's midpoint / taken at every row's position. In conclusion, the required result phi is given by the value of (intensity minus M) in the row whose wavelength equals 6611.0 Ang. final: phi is 0.1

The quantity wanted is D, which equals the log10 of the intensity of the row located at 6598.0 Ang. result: 0.793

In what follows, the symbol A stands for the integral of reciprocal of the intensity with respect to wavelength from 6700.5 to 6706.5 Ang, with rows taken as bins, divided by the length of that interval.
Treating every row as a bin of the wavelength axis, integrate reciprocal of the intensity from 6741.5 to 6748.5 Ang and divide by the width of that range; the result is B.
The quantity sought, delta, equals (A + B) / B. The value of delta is 1.98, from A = 0.161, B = 0.164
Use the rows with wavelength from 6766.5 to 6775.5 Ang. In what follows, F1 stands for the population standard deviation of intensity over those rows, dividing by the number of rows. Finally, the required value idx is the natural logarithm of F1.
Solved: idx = -0.3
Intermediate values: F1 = 0.73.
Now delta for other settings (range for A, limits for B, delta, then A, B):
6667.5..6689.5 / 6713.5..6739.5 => 2.16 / 0.190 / 0.164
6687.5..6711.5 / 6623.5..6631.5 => 2.06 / 0.165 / 0.157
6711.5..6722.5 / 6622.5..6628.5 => 2.13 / 0.177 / 0.157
